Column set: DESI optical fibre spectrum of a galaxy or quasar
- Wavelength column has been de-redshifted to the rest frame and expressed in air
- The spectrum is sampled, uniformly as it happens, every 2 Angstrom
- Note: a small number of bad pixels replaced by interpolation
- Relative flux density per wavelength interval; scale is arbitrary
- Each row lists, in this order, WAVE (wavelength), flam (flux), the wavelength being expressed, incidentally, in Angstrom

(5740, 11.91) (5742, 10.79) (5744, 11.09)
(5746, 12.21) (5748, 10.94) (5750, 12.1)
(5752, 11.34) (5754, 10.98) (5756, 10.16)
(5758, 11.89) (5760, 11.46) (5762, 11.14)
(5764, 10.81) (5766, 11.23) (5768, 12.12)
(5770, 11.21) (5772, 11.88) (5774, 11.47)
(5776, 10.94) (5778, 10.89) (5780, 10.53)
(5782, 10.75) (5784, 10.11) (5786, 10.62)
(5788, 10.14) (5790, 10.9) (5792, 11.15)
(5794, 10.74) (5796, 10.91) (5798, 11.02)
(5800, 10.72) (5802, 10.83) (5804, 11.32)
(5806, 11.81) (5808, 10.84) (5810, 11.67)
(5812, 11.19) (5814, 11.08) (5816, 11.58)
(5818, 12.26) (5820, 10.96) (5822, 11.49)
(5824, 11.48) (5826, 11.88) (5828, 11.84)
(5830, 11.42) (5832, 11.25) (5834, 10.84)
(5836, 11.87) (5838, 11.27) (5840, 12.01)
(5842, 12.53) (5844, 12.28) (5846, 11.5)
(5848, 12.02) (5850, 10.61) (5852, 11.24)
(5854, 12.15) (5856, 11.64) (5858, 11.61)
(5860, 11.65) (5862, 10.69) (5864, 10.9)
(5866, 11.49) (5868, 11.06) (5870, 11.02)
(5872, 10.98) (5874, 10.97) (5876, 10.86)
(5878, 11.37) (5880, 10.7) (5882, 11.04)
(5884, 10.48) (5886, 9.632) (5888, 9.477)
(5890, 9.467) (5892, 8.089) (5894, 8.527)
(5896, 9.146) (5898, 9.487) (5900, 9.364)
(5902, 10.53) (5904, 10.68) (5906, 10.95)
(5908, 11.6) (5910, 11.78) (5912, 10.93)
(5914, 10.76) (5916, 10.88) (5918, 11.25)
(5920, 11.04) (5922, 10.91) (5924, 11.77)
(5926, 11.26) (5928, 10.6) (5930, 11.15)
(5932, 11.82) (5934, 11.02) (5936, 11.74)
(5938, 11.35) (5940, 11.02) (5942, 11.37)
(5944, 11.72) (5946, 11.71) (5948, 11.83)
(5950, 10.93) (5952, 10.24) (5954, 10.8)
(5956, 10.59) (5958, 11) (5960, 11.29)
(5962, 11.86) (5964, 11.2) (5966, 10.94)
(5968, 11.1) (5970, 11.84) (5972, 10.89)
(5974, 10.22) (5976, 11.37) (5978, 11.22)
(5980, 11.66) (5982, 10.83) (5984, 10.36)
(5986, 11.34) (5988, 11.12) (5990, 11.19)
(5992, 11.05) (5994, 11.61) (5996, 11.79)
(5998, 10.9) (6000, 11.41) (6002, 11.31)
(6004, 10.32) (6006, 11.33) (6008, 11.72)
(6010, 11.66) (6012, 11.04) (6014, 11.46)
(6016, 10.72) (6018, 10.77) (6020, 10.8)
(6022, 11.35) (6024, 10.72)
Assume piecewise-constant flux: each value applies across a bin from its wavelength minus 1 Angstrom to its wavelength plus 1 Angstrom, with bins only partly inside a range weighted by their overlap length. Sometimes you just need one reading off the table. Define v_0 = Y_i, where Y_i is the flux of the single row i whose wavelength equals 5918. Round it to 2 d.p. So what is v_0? 11.25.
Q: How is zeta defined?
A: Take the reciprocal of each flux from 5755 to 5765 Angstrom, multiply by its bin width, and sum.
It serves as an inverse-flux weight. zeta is 0.9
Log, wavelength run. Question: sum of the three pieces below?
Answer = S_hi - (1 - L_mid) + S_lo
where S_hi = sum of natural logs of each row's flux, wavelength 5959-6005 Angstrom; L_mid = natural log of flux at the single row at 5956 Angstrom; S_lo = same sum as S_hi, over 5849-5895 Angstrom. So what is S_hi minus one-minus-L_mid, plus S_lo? 111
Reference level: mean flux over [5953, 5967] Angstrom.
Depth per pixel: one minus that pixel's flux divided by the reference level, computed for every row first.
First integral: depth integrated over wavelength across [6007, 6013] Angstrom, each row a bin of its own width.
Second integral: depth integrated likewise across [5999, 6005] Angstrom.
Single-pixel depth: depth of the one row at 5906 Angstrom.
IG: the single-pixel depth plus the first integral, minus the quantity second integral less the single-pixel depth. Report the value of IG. -0.2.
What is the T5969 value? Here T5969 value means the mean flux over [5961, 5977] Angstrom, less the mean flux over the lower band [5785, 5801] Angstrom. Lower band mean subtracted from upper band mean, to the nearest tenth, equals 0.4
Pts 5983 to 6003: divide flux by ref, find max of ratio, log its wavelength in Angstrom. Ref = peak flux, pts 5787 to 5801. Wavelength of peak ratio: 5996 Angstrom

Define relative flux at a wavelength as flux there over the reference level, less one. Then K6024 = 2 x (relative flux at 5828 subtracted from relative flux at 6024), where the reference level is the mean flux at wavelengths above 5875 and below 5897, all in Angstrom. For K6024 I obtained -0.23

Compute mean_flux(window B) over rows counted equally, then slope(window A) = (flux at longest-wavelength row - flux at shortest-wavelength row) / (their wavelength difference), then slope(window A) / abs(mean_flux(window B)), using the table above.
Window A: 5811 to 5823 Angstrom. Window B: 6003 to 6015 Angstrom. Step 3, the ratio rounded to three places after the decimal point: 0.003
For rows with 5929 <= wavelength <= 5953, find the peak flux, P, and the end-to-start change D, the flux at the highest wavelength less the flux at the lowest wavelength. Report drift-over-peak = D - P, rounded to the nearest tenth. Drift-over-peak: -12.7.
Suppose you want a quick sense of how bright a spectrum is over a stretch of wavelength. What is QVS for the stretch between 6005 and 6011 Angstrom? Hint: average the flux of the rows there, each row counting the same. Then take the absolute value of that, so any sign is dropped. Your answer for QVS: 11.6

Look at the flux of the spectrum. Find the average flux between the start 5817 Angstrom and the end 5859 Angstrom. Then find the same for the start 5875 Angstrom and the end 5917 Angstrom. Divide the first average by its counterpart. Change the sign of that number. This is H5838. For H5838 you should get -1.132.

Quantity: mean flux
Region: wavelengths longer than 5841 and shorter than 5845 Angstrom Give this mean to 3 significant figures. 12.4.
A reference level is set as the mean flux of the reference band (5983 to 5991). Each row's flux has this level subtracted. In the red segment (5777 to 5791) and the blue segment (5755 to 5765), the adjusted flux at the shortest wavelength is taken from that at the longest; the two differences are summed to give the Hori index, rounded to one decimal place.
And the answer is 0.7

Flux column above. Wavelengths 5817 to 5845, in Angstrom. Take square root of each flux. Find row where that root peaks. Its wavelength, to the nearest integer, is 5842 Angstrom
